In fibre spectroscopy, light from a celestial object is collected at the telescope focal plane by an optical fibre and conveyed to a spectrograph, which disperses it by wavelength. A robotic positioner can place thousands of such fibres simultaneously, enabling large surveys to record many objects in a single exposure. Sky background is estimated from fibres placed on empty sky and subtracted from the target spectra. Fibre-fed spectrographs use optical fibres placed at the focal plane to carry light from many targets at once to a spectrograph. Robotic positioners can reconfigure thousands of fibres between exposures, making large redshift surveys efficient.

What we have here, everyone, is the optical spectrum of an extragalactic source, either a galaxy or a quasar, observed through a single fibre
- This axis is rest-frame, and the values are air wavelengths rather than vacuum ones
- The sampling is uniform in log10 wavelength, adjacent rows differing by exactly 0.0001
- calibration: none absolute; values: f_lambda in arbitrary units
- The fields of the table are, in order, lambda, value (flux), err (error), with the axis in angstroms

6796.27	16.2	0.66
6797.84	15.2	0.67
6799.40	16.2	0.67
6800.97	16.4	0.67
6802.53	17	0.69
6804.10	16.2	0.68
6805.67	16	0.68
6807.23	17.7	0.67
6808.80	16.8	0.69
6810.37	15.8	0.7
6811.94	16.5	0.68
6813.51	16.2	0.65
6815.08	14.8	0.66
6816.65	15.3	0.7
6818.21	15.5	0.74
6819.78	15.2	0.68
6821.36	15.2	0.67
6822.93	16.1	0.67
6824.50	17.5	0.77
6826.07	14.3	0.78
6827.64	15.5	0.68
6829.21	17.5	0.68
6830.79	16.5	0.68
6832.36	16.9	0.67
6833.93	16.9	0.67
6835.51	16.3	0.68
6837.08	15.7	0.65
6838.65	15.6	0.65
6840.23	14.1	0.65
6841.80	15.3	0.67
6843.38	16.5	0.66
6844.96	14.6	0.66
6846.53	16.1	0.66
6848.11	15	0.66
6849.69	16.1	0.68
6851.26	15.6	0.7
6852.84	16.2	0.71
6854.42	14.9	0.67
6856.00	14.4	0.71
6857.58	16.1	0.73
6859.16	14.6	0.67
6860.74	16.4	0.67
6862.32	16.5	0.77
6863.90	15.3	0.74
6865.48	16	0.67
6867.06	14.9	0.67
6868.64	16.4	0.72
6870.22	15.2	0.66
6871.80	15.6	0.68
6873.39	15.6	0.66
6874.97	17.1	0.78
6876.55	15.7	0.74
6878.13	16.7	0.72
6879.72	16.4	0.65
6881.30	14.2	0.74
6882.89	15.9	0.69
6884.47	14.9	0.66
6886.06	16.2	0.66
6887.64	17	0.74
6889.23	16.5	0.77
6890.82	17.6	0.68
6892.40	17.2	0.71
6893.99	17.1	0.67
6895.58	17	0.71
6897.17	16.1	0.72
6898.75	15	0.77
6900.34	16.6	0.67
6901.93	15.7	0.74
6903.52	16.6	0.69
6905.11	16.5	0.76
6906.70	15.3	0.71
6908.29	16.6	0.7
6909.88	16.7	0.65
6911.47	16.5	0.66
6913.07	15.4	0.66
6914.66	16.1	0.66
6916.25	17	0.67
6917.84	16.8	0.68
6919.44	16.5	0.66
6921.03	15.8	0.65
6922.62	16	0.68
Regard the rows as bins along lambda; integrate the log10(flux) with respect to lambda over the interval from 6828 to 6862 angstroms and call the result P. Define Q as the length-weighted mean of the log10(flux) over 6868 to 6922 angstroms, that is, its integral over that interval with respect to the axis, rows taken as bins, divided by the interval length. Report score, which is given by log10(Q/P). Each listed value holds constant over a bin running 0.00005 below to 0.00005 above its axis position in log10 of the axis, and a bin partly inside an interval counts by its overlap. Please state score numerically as -1.53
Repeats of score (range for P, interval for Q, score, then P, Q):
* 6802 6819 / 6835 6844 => -1.24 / 21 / 1.19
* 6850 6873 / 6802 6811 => -1.35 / 27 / 1.22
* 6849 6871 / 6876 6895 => -1.34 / 26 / 1.21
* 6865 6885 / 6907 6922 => -1.30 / 24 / 1.21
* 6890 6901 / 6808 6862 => -1.05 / 13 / 1.20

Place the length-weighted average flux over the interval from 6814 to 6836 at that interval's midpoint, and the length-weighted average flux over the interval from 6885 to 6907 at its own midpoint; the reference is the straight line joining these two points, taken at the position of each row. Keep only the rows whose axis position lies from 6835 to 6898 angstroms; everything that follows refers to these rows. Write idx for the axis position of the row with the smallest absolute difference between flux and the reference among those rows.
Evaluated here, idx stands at 6846.53 angstroms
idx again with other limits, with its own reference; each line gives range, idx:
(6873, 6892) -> 6879.72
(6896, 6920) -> 6905.11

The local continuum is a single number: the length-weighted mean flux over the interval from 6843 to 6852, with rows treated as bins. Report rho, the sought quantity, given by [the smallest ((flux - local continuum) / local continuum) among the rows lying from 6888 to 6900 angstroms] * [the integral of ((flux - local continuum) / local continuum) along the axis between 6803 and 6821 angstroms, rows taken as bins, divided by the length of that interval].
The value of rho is -0.0010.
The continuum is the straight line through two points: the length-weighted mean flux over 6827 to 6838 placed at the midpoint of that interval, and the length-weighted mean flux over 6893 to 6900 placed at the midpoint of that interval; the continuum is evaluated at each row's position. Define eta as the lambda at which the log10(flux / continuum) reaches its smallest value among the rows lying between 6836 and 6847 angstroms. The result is 6840.23 angstroms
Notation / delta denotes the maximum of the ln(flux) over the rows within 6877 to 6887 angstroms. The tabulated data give 2.82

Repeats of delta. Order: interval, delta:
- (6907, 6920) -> 2.83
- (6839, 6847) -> 2.80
